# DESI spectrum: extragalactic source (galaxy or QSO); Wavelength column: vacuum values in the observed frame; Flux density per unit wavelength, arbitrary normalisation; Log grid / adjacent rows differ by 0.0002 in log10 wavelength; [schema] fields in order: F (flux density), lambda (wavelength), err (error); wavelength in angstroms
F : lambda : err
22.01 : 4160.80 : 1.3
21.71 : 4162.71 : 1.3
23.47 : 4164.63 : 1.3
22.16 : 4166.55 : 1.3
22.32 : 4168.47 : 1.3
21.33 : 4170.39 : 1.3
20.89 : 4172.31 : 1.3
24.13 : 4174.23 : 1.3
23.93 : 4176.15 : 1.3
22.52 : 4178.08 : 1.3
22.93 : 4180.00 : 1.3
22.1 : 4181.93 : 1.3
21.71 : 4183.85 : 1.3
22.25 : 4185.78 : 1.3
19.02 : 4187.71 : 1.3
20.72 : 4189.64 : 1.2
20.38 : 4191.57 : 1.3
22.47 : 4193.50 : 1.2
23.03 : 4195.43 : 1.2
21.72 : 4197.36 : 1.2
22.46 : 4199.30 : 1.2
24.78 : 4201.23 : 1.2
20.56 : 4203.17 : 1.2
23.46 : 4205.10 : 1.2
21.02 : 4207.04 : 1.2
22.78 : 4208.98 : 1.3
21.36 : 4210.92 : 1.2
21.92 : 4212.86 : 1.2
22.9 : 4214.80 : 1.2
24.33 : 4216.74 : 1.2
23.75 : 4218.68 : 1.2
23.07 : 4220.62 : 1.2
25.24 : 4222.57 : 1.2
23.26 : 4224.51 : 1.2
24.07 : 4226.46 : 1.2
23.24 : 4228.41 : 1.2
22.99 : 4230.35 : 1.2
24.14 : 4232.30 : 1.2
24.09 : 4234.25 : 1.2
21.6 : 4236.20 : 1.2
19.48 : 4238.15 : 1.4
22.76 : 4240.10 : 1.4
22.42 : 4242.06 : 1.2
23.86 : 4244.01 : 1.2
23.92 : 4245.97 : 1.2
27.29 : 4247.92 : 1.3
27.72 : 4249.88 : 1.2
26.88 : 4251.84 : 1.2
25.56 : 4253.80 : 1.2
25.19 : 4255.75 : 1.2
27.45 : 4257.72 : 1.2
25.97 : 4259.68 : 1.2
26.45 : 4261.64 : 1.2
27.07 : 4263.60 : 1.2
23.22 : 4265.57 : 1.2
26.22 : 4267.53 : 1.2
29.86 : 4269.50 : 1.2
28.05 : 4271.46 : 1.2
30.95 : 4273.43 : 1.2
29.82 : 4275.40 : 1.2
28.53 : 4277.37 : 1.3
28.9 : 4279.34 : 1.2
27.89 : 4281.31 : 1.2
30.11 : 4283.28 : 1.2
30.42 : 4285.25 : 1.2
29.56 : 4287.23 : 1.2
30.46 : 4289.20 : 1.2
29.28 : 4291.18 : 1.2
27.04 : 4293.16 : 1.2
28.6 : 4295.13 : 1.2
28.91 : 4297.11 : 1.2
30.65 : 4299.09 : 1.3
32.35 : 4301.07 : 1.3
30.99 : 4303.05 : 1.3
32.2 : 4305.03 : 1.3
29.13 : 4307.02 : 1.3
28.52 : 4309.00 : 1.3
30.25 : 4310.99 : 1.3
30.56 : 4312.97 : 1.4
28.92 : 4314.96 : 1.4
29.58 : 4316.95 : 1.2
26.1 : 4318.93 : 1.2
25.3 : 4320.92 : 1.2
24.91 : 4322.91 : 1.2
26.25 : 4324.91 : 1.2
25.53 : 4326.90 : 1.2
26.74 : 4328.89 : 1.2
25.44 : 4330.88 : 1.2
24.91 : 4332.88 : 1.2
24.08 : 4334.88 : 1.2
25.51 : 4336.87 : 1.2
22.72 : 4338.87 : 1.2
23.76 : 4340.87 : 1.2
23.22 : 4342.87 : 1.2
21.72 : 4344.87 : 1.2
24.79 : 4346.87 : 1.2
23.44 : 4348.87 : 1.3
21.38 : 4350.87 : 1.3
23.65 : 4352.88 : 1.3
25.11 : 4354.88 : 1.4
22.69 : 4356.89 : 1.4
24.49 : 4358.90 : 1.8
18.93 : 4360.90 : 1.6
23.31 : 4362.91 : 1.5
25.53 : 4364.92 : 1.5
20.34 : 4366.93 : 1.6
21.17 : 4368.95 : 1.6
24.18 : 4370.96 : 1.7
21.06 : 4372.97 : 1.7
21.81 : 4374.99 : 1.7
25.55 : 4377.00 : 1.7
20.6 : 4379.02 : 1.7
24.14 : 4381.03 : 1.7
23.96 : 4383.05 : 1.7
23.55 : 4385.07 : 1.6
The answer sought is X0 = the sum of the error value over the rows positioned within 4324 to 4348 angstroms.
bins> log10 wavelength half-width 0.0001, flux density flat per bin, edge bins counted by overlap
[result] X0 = 14.4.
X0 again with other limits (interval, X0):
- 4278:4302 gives 14.6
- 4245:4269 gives 14.5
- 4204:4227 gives 14.5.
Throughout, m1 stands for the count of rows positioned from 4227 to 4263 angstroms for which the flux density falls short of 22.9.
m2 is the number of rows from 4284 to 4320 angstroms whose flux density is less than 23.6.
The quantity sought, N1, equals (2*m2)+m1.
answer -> 4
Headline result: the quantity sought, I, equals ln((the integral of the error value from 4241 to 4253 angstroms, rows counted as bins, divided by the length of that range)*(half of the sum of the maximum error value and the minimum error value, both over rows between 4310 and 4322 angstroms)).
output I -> 0.458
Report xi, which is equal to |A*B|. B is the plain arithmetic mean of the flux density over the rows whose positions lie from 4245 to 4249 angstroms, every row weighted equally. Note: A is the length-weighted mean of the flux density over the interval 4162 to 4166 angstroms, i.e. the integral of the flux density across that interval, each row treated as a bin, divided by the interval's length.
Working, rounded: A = 23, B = 26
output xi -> 578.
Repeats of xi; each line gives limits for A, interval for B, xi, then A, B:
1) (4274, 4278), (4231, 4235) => 709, 29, 24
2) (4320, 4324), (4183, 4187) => 551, 25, 22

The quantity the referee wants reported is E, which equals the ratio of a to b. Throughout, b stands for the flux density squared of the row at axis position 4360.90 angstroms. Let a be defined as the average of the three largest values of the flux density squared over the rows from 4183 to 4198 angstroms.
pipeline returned 1.42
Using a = 510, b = 358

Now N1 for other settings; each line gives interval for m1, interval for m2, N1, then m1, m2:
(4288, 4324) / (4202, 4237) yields 24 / 0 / 12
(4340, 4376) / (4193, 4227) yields 34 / 8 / 13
